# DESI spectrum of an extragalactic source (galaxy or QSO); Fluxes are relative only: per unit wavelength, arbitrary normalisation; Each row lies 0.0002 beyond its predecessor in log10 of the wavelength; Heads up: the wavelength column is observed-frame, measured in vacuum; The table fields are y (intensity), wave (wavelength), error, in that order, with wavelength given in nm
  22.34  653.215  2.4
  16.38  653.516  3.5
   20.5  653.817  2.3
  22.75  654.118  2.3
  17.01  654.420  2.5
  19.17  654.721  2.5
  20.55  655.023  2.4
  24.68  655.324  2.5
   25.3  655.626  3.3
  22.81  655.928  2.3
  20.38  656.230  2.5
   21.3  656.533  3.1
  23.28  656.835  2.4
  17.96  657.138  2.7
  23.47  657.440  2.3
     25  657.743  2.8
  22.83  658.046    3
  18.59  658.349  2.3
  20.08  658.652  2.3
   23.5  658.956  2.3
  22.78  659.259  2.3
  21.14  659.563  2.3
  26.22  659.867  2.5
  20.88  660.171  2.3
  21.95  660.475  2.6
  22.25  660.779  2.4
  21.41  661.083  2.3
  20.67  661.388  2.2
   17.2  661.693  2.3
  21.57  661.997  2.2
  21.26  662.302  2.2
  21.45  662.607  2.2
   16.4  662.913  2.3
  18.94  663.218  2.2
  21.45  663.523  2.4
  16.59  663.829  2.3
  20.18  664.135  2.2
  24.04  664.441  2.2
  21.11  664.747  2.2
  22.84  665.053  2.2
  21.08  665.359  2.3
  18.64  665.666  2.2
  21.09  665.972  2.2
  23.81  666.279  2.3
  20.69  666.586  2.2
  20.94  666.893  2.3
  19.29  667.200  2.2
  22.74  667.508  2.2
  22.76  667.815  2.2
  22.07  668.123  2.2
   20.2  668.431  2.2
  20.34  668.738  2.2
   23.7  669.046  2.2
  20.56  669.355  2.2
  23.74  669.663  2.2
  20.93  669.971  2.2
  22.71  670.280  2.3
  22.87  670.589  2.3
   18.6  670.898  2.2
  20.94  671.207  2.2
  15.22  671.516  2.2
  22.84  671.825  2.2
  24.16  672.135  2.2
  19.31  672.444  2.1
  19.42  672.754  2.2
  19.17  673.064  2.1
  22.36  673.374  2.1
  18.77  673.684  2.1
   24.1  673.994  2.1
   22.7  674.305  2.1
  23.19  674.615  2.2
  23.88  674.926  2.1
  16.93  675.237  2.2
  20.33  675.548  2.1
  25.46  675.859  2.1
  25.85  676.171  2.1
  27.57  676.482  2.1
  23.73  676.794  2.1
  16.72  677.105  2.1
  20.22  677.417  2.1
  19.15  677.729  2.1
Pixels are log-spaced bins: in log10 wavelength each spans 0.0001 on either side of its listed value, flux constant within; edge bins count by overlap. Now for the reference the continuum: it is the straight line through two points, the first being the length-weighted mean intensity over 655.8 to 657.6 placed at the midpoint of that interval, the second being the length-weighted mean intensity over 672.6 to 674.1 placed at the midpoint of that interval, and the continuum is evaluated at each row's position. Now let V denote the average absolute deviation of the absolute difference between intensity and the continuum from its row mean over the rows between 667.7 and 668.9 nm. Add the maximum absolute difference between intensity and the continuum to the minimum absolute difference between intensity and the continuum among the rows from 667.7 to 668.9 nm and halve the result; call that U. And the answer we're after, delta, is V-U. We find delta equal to -0.8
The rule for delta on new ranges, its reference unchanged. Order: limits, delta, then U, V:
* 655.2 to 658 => -0.9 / 2.0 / 1.08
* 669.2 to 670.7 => -0.5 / 1.5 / 1.00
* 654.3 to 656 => -1.7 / 2.9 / 1.11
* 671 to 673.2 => -1.5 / 2.9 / 1.31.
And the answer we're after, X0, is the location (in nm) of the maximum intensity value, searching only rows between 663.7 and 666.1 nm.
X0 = 664.441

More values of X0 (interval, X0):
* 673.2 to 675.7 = 673.994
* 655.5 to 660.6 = 659.867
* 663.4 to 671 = 664.441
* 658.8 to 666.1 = 659.867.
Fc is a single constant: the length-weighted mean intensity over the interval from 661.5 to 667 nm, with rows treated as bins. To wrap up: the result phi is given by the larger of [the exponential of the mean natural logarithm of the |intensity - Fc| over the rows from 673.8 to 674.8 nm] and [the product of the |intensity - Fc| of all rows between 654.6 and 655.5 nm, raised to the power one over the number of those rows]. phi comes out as 2.8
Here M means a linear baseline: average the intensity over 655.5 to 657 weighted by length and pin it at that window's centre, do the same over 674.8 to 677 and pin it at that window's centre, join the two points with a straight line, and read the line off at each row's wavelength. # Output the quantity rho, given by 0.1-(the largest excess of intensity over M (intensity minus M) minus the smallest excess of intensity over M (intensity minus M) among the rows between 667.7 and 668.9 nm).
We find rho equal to -2.5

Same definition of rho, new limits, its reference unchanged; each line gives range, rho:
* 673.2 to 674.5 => -5.2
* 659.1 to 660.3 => -5.3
